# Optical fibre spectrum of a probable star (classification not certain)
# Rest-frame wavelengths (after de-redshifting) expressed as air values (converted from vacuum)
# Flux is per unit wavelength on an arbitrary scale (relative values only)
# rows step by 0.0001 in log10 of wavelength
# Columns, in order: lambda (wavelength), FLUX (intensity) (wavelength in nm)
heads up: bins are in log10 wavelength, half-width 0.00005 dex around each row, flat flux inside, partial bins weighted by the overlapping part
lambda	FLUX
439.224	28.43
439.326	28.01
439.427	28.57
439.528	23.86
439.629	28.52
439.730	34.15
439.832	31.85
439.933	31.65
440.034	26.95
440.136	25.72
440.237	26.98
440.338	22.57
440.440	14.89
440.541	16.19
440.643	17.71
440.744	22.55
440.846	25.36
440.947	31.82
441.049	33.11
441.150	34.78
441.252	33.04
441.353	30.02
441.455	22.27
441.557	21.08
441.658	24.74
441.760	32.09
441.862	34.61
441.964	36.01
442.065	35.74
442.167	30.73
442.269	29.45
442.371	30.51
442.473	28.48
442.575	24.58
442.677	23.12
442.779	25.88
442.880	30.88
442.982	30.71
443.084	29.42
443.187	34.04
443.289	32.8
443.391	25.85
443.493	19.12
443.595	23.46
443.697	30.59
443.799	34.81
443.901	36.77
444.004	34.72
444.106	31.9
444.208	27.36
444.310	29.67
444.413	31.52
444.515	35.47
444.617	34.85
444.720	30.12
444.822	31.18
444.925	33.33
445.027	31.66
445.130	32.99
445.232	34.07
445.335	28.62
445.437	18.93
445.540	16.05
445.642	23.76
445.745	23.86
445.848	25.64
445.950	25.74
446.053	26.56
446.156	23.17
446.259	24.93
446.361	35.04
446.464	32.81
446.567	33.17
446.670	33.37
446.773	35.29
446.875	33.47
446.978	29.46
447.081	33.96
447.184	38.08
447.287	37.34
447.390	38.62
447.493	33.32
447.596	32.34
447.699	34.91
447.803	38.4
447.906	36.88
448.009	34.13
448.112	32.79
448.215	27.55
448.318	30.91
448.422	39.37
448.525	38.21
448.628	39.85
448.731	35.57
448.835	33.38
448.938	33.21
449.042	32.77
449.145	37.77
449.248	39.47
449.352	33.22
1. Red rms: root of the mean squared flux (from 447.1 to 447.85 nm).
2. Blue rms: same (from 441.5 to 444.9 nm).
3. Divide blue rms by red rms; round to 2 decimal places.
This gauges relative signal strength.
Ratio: 0.84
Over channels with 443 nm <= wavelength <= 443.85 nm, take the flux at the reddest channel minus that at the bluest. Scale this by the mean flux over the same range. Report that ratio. 0.19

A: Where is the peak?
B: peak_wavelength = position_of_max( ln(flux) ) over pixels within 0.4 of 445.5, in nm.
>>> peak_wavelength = 445.232 nm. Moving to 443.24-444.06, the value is 443.901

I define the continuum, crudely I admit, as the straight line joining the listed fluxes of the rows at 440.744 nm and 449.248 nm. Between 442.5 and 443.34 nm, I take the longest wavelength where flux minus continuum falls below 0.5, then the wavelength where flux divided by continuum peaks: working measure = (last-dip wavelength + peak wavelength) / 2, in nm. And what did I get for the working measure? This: 442.98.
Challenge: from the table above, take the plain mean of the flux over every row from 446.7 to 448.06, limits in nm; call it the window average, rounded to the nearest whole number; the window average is 35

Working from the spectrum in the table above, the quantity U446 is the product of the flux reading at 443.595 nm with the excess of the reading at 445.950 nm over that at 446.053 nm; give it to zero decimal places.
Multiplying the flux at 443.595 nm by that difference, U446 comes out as -19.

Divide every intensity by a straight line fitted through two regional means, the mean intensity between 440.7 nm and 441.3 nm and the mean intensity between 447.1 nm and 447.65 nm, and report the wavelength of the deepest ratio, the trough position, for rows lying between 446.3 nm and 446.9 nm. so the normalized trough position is 446.464 nm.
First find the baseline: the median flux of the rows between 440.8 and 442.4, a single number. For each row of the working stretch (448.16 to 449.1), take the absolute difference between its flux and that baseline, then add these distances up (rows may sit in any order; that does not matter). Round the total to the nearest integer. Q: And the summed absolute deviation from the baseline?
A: 38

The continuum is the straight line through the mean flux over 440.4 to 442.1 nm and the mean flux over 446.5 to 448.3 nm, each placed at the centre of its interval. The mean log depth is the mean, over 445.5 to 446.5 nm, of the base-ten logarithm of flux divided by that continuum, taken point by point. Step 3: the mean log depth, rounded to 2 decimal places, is -0.11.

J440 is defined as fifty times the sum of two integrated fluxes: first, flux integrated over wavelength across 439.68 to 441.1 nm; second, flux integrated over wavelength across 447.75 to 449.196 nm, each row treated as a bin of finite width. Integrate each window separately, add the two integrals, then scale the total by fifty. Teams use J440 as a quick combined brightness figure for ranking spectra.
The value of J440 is 4367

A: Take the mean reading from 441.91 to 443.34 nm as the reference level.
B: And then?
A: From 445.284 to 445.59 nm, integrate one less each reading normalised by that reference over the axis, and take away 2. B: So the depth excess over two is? -1.91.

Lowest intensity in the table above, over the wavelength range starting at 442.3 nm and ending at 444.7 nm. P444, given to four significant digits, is 19.12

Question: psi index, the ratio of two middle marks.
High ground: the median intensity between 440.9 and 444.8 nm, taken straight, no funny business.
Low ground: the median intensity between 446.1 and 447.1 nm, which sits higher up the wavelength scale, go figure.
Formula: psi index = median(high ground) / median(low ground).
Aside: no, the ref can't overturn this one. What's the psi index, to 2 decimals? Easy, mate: 0.92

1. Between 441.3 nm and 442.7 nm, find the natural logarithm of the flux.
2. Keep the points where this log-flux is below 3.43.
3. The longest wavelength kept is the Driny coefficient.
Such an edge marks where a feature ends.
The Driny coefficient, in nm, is 442.677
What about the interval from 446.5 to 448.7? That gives 448.215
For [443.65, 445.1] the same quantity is 444.720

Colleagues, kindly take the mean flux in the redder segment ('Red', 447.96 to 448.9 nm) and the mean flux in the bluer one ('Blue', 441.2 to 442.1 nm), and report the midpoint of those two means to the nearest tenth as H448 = 32.3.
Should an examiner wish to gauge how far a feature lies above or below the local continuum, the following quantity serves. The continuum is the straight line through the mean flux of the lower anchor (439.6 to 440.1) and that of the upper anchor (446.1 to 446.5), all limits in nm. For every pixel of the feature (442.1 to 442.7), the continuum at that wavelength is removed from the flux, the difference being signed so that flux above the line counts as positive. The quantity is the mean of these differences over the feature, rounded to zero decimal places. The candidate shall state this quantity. -2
